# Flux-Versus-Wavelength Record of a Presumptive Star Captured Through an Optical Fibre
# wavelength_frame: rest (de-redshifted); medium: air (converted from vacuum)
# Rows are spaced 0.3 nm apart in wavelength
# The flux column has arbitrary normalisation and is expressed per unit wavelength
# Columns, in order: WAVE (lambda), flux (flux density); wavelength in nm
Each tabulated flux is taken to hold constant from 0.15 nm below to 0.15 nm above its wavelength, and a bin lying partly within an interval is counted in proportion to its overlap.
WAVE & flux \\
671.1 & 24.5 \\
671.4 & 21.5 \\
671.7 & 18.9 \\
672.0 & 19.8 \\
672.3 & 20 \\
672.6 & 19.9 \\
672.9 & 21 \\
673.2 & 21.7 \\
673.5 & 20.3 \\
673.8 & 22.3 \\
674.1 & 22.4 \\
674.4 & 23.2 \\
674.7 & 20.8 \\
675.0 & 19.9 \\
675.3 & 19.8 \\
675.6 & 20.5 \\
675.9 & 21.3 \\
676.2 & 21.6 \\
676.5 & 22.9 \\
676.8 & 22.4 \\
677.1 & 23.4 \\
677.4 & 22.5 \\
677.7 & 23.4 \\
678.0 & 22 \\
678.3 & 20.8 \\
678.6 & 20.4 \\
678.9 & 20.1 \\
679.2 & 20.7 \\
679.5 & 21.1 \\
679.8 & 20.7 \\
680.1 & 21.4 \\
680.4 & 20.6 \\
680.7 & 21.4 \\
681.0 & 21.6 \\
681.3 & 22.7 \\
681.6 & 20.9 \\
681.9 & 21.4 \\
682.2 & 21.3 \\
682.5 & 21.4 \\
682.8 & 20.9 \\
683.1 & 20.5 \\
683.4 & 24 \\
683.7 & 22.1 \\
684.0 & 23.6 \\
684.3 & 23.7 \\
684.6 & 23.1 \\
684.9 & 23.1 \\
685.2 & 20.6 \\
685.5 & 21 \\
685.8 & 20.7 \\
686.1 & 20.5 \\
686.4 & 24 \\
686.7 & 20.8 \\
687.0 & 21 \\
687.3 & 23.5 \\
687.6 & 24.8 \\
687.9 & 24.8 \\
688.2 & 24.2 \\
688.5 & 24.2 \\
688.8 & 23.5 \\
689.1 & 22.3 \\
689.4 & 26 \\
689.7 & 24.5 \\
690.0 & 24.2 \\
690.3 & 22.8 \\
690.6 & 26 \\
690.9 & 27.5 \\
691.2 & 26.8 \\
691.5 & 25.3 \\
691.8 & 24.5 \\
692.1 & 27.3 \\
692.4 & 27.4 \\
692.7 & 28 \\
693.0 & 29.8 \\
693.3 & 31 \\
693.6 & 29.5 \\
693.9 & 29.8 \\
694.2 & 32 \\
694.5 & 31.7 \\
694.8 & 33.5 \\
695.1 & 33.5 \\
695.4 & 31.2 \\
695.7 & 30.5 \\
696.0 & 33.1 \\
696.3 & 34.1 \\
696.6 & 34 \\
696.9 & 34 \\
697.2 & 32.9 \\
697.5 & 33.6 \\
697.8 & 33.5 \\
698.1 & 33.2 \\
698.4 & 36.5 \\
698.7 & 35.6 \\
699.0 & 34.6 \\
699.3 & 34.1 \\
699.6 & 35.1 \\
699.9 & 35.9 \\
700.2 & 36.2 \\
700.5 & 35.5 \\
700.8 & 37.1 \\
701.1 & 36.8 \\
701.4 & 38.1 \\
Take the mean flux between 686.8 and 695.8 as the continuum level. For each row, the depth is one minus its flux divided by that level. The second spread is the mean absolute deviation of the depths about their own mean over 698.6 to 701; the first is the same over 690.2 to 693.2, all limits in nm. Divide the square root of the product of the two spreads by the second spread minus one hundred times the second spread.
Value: -0.0150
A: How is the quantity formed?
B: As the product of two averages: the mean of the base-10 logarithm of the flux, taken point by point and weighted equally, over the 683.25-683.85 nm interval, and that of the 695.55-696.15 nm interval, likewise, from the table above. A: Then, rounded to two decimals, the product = 2.05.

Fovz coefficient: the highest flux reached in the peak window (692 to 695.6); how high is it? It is 33.5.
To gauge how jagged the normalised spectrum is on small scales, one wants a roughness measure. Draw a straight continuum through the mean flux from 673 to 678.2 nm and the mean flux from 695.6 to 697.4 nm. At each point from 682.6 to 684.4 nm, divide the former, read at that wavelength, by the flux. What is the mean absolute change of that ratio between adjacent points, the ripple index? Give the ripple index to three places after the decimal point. 0.076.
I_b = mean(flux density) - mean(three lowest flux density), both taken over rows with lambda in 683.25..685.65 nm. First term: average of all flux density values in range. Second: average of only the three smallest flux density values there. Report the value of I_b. 1.4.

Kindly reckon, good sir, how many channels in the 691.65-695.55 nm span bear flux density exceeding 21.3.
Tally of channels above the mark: 13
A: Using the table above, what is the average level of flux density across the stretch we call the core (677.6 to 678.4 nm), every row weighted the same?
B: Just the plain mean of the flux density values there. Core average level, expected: 22.1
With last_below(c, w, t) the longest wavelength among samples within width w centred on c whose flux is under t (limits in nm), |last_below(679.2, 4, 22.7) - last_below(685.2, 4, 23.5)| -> 6.00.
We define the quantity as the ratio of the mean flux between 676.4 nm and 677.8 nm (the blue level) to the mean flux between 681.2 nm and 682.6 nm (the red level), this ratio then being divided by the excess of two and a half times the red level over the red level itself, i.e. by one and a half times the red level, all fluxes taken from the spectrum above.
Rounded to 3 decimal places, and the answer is 0.033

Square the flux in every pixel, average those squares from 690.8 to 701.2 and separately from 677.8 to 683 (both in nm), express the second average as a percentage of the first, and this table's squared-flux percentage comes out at 43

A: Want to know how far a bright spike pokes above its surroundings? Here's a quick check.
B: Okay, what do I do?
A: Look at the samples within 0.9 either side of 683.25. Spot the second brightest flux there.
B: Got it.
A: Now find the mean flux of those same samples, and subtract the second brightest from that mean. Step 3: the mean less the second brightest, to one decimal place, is -1.5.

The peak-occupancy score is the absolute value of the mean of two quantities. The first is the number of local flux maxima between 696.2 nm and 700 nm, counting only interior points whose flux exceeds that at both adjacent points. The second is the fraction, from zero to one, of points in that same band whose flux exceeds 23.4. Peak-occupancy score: 1.5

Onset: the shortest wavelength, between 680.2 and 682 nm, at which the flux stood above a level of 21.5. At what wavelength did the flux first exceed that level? 681.0 nm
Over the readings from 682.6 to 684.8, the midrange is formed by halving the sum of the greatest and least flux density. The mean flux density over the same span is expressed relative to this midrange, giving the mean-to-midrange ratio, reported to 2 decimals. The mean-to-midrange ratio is 1.01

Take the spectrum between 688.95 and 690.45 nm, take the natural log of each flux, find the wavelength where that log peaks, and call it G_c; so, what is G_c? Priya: 689.4 nm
